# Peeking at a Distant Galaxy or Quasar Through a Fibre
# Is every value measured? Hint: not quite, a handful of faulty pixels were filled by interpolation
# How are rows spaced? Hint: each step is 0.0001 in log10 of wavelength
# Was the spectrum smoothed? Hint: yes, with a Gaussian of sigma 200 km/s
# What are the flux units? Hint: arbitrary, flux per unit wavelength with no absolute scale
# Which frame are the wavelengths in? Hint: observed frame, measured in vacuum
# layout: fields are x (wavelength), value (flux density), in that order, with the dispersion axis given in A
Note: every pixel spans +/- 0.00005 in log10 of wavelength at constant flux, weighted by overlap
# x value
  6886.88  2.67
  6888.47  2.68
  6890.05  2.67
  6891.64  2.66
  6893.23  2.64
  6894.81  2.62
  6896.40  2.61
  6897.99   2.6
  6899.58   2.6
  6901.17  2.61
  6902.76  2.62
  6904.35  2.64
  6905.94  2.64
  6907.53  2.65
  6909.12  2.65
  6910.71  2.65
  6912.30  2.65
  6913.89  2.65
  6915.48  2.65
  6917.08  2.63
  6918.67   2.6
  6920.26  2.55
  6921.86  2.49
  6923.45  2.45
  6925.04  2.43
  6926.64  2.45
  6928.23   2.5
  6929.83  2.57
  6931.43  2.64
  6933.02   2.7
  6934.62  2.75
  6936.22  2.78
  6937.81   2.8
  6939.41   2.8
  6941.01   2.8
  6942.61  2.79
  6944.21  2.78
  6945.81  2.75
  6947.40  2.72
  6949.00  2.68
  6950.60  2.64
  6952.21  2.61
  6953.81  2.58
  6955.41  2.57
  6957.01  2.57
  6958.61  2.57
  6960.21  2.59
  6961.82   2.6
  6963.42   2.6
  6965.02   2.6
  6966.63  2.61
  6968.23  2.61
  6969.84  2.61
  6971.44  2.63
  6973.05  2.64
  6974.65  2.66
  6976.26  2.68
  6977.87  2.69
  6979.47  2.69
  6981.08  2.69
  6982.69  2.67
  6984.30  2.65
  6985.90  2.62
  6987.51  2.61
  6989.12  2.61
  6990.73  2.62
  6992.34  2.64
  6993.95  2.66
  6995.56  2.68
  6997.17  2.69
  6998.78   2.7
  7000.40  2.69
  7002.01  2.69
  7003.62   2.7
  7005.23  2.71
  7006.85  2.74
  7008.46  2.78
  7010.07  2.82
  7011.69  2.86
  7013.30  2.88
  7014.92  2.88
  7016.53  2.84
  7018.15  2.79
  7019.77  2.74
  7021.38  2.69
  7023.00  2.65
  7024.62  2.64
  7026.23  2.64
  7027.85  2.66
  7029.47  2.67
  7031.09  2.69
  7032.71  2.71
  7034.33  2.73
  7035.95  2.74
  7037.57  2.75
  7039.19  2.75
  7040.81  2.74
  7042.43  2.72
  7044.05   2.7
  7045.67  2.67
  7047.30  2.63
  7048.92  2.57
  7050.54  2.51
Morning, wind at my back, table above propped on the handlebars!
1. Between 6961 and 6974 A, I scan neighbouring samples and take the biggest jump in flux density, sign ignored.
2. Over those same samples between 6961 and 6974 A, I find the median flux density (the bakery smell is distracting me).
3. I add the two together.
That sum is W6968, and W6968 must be 2.63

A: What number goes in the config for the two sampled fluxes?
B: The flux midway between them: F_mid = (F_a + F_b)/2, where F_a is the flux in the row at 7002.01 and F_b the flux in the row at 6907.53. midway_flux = 2.67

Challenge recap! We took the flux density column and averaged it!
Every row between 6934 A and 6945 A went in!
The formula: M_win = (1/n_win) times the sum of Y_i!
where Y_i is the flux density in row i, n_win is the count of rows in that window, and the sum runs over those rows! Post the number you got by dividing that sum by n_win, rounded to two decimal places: 2.79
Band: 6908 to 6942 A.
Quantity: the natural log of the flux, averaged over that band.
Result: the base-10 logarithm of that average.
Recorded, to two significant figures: -0.015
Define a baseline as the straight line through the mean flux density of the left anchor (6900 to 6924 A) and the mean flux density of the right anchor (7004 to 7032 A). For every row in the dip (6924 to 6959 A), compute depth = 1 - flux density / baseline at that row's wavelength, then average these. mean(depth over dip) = -0.004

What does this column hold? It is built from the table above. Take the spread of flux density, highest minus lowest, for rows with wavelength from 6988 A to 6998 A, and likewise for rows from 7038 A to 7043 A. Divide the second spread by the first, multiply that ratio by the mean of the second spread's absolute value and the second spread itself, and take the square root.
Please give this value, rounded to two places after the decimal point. 0.11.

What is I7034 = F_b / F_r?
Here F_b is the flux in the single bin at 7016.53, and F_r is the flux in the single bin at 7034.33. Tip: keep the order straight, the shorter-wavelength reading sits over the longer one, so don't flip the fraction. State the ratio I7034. 1.04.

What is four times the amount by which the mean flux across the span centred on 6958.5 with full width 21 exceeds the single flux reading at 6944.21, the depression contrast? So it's -0.7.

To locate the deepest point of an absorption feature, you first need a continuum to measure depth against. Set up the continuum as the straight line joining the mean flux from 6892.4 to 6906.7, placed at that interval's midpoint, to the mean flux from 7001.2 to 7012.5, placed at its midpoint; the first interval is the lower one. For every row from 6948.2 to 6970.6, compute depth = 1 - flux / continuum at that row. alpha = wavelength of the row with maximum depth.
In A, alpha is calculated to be 6958.61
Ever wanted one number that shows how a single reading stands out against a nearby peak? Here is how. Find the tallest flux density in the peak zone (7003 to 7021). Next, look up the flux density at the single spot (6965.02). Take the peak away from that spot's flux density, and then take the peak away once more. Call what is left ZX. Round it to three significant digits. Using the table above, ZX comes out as -3.16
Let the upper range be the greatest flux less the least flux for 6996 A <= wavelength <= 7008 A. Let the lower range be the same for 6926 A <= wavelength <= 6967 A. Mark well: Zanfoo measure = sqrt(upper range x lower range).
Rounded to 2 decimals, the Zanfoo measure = 0.13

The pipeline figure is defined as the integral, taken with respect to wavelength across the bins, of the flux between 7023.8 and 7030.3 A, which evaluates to 17.2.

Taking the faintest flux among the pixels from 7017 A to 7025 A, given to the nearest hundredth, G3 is 2.64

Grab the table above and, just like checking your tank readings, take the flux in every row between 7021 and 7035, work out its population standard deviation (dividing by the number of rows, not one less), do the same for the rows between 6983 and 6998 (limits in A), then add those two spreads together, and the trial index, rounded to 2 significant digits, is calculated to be 0.058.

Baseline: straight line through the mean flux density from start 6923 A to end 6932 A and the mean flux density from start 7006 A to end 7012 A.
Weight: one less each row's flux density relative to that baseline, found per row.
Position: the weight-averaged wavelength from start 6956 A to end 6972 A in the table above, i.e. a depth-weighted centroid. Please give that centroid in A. 6964.2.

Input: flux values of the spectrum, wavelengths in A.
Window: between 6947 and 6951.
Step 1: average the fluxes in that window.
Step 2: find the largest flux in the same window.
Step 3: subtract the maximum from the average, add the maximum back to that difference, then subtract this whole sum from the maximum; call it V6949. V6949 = 0.040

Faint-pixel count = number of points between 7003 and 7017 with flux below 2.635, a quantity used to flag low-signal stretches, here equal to 0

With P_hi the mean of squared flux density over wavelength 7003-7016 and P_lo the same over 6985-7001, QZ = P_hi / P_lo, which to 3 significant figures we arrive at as 1.11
